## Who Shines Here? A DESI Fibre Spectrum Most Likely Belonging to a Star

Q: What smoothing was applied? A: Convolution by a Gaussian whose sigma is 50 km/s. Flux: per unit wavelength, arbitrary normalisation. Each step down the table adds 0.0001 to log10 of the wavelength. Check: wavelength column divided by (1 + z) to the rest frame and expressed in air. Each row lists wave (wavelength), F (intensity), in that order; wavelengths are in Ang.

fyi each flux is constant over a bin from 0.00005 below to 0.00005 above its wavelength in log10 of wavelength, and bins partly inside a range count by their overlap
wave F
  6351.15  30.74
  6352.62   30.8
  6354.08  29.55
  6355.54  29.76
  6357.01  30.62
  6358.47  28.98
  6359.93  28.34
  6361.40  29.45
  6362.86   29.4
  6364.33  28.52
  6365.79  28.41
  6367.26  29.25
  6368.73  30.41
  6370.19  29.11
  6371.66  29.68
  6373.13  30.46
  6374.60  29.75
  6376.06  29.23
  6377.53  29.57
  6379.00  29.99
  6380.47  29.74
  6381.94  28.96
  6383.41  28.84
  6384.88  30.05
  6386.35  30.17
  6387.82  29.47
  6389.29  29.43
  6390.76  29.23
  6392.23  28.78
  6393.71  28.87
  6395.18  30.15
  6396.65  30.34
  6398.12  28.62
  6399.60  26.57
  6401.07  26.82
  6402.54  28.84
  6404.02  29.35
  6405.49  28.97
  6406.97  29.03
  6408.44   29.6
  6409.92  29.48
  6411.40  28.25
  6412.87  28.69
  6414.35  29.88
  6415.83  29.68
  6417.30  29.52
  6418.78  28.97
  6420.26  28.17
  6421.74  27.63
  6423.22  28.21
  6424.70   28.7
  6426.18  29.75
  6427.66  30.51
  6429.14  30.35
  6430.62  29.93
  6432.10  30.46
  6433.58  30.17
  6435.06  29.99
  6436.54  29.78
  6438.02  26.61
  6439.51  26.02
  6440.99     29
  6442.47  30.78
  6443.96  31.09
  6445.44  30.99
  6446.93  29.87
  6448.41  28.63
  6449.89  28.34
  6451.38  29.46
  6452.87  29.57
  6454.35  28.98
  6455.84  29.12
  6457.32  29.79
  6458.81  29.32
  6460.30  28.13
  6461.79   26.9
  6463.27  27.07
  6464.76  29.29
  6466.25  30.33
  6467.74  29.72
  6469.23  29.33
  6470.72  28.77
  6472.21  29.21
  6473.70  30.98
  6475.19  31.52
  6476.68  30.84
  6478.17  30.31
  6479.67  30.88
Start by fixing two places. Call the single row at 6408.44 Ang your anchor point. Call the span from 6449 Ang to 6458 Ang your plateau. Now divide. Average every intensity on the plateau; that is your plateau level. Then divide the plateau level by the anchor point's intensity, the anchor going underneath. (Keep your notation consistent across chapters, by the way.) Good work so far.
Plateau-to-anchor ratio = 0.99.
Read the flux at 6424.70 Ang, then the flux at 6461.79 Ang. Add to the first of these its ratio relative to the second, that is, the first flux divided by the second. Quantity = 29.8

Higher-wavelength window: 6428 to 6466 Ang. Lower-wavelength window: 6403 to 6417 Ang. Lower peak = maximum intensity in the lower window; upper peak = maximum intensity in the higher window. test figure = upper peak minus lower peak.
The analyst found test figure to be 1.2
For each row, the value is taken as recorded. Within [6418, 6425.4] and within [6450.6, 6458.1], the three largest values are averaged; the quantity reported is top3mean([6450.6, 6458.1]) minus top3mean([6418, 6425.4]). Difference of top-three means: 1.0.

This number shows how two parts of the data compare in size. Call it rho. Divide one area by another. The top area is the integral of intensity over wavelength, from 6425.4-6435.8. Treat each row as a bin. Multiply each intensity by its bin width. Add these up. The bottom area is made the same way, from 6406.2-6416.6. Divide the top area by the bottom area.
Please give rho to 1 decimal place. 1.0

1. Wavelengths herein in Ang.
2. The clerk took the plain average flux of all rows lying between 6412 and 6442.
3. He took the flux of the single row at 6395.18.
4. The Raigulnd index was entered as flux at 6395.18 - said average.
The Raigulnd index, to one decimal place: 1.0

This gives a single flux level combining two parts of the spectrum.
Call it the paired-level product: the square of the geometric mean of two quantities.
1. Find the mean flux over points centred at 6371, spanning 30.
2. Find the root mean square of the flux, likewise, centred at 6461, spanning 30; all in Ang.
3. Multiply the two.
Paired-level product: 861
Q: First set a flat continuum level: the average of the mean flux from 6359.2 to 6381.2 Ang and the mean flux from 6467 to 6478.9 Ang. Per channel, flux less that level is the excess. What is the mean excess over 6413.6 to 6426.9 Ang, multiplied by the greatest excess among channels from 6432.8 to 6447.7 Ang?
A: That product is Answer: -1.1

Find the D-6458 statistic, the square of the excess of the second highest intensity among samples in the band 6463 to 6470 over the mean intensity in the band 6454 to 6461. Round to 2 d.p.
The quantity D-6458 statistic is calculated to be 0.43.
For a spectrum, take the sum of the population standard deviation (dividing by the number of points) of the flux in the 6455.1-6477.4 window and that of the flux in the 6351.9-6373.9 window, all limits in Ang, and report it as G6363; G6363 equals 2.0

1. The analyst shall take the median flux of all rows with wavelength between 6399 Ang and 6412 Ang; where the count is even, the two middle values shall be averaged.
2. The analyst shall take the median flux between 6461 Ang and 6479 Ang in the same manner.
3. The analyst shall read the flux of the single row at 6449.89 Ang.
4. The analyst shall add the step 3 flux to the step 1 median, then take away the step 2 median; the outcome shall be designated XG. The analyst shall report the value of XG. 27.8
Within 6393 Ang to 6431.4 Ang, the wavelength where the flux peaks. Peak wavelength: 6427.66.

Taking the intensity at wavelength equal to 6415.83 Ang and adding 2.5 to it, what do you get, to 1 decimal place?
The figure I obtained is 32.2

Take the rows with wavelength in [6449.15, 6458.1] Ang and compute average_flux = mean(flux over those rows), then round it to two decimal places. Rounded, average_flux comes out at 29.21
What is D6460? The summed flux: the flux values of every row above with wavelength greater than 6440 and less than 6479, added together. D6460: 767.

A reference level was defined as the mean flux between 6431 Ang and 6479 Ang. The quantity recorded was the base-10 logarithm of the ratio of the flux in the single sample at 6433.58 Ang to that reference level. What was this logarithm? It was 0.011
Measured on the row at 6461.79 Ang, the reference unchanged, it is -0.038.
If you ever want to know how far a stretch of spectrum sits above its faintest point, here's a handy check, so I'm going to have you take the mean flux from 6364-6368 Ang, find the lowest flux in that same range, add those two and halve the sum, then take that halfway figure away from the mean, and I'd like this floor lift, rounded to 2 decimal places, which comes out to 0.16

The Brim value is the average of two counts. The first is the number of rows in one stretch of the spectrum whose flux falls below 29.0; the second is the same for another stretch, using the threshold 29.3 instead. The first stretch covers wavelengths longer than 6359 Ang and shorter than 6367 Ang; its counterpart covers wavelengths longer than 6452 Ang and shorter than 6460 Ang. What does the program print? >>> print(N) 2.5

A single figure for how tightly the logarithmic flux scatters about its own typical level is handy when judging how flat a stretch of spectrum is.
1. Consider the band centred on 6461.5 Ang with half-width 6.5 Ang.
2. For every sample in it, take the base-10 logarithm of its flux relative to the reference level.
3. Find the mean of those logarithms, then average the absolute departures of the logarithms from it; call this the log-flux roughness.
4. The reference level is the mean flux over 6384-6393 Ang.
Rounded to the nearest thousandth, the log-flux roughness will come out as 0.015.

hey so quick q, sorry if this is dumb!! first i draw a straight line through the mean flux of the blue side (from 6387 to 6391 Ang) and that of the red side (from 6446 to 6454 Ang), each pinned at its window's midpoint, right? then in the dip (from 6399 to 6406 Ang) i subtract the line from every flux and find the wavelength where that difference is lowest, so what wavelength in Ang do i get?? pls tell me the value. 6399.60 Ang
